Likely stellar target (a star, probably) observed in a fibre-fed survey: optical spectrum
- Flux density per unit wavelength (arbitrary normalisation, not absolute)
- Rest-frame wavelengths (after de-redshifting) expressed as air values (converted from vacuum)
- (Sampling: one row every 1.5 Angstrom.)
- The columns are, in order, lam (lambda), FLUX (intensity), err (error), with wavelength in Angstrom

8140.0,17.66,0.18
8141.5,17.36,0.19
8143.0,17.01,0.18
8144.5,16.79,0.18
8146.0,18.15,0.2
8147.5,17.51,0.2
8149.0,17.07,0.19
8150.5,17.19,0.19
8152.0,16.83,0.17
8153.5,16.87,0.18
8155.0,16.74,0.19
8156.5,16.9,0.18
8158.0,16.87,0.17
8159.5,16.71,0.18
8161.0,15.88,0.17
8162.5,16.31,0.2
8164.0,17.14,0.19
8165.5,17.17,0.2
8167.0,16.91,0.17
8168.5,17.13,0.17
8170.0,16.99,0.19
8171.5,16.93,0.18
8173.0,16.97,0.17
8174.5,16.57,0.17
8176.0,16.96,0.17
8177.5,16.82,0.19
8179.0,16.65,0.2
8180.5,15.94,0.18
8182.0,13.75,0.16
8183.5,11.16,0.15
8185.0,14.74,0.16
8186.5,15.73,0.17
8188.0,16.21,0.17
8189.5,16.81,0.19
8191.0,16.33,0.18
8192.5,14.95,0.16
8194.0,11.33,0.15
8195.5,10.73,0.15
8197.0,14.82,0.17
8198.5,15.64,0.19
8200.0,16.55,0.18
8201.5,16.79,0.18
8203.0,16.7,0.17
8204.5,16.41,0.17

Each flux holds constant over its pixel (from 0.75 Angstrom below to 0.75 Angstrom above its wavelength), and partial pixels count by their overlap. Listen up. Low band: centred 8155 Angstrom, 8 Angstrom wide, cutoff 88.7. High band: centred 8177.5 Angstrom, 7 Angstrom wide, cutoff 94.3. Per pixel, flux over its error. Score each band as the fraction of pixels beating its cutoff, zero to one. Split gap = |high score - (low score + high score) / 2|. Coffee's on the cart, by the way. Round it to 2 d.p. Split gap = 0.20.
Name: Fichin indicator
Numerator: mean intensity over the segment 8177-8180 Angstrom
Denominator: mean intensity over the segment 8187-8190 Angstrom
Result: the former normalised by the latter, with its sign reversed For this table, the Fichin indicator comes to -1.01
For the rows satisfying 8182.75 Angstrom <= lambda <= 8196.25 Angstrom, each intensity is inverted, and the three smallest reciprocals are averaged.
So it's 0.061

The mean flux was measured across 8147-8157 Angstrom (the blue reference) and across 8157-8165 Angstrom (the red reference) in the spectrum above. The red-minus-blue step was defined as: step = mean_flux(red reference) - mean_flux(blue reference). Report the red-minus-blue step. -0.4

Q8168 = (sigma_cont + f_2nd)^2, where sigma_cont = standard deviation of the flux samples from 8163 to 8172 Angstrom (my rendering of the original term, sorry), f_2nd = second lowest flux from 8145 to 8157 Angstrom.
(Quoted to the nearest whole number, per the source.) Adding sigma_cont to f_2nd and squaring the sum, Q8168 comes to 287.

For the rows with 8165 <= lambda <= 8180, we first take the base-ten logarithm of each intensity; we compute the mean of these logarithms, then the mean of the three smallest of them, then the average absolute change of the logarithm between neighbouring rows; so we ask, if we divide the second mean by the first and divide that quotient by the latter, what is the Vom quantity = 191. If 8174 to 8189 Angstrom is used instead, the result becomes 24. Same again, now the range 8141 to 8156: 98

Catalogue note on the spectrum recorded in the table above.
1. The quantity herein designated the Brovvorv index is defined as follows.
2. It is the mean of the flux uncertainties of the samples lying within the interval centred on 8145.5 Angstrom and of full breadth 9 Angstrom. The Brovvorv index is 0.190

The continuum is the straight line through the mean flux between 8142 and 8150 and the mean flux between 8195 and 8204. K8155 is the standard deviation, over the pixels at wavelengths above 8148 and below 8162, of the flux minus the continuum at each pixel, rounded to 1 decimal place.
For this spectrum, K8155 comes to 0.3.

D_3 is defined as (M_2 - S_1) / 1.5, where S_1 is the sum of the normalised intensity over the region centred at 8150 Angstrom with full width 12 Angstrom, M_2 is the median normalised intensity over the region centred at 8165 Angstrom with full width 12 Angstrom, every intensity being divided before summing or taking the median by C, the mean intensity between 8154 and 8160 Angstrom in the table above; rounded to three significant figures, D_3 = -4.77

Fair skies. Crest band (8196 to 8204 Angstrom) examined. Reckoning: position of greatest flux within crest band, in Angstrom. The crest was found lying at 8201.5 Angstrom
